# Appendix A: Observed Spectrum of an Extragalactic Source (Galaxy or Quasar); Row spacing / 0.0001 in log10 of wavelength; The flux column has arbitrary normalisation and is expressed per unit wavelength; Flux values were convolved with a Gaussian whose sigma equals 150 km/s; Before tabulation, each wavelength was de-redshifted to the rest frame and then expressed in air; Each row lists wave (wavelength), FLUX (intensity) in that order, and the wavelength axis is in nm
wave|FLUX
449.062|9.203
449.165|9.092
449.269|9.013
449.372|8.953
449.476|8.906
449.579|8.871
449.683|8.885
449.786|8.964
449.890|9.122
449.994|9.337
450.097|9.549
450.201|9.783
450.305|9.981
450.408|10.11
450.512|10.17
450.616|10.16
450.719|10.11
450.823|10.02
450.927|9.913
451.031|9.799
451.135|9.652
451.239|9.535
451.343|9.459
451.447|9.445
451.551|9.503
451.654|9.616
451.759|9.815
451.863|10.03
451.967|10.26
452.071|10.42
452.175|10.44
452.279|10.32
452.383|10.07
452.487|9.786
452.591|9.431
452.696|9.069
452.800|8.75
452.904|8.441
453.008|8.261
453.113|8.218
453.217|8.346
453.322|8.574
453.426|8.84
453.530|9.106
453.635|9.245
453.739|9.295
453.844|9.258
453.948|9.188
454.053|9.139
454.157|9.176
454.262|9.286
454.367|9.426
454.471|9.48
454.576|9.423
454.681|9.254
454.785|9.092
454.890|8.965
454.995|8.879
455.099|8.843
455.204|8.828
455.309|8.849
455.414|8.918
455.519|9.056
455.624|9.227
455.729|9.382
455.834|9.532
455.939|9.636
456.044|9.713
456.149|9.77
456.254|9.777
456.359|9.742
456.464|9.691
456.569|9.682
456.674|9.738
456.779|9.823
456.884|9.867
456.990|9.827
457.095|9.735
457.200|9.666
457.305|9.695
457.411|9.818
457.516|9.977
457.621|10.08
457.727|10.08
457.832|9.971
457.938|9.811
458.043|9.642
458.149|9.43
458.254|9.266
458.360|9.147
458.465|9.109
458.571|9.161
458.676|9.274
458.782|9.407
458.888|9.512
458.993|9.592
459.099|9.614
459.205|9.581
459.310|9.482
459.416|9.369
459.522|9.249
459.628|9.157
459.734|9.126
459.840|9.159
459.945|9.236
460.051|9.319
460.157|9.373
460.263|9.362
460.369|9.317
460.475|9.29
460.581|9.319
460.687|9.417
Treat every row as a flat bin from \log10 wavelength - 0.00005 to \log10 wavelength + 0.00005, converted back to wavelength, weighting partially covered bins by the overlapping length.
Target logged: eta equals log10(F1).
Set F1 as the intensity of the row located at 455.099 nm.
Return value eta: 0.947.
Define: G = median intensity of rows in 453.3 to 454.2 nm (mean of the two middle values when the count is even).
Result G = 9.18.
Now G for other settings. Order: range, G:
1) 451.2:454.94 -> 9.29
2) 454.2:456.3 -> 9.27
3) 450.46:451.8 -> 9.80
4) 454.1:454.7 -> 9.35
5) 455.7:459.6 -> 9.67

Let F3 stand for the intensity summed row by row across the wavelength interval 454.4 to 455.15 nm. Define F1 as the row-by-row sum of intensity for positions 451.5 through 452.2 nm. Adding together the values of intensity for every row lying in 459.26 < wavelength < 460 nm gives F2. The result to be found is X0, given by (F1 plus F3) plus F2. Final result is 199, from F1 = 70.1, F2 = 64.8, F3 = 63.9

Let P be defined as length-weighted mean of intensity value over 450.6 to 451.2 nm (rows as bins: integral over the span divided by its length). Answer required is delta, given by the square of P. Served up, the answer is 98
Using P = 9.9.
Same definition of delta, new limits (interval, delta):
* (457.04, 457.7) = 97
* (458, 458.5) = 87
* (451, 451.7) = 92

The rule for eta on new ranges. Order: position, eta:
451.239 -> 0.979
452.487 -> 0.991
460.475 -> 0.968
